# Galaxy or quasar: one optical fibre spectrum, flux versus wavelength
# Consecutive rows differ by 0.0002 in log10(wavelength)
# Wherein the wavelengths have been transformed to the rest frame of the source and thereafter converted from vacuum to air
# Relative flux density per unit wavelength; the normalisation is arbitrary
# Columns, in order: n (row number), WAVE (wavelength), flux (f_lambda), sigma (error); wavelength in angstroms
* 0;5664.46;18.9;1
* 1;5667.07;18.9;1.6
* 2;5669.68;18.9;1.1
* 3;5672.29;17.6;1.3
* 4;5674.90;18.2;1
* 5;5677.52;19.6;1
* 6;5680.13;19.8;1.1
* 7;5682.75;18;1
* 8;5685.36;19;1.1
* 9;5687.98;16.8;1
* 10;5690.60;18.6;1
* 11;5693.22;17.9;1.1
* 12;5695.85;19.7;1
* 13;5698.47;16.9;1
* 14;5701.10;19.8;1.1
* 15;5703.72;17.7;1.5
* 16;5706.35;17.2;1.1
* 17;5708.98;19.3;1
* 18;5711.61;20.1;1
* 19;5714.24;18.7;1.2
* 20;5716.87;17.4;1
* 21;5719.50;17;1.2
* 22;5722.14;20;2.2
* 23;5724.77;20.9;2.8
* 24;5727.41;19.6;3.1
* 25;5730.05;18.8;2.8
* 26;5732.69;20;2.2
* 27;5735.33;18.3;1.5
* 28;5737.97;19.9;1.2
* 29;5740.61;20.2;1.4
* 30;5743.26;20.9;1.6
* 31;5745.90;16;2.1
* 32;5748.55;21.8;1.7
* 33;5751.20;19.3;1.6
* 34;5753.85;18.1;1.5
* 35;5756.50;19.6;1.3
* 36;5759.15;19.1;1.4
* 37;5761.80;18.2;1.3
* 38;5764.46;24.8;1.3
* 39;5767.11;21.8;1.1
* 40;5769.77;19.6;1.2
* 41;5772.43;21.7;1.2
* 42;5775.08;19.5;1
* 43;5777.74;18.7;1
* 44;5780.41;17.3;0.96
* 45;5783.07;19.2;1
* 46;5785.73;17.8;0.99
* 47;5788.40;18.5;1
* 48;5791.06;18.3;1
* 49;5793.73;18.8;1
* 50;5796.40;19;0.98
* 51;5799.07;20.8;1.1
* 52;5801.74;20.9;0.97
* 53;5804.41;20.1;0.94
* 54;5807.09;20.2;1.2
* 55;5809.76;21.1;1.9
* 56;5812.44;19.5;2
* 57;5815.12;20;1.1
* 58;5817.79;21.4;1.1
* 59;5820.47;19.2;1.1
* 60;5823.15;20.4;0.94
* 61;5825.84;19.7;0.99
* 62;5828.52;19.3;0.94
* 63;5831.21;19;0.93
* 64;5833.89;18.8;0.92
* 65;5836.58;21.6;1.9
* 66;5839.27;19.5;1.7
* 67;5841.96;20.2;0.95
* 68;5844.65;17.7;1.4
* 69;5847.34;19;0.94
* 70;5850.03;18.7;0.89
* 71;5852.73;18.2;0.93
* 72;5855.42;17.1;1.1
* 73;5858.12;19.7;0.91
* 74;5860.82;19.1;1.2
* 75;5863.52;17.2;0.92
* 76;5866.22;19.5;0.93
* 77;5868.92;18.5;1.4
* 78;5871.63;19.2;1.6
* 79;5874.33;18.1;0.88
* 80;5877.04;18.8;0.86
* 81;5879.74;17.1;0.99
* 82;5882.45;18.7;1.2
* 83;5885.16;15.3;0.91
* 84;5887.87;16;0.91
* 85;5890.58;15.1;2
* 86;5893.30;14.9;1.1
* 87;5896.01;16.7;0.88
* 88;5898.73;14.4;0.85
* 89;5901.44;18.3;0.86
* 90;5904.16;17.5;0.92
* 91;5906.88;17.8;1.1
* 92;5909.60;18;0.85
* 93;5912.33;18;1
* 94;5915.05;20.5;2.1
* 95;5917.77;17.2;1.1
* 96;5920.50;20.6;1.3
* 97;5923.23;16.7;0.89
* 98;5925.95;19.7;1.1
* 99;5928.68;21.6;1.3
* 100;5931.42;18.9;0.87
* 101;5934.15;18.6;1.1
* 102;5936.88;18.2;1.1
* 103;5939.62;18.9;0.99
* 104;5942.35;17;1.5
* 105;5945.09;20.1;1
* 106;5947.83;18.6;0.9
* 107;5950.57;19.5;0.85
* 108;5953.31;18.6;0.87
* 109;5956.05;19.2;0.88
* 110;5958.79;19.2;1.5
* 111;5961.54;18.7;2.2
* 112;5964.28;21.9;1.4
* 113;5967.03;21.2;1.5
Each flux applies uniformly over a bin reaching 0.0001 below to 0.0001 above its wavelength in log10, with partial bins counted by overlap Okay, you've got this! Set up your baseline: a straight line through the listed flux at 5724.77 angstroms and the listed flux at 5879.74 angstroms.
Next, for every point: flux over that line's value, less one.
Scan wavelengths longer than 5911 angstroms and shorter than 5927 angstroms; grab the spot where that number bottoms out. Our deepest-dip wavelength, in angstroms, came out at 5923.23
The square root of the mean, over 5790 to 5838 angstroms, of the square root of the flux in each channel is 2.11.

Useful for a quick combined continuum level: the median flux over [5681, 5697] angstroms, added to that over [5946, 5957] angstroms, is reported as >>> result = 37.2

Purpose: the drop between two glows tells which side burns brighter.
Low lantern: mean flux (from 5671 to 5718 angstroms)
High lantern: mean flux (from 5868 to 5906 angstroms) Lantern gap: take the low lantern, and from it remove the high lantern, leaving 1.4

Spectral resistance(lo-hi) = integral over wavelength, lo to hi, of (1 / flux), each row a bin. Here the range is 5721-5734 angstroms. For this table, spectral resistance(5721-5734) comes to 0.66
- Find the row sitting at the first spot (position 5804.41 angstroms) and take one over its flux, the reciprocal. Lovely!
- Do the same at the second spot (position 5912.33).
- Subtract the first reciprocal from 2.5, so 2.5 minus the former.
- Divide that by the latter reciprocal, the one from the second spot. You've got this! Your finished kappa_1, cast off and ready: 44.1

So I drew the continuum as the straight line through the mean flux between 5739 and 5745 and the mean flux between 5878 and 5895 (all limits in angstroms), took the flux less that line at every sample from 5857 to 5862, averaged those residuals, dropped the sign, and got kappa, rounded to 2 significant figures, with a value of 2.4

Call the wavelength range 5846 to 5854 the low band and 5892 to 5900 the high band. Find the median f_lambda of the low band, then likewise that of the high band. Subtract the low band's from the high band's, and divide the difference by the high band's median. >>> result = -0.26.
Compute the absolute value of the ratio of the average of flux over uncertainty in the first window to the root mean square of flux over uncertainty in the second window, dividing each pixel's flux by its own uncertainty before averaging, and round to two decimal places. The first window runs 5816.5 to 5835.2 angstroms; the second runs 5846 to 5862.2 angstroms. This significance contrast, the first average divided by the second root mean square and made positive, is 1.04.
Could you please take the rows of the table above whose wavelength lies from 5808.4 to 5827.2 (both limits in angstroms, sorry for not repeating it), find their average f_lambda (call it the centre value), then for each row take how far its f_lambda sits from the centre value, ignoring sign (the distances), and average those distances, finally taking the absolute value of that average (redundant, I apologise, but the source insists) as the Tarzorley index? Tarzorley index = 0.67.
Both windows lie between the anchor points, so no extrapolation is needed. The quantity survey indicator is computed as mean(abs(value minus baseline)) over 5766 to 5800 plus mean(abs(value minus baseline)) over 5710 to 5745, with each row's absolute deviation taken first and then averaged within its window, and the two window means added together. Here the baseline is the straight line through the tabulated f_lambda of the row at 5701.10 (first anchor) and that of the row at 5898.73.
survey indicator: 3.0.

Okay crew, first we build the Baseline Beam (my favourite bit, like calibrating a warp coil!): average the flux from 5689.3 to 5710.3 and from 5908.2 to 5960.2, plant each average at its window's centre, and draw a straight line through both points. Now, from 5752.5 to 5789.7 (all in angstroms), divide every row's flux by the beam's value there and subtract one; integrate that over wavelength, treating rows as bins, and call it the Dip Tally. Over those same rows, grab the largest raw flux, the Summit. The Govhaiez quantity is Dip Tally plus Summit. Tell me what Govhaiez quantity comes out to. 27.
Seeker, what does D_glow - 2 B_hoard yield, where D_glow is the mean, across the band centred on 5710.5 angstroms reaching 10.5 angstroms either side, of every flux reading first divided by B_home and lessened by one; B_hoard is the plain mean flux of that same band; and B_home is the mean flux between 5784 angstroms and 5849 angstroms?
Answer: -36.9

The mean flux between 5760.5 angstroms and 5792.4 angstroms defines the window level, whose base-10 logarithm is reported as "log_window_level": 1.29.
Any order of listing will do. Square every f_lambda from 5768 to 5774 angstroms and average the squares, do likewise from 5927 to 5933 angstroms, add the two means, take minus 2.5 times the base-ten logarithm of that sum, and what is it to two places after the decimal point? -7.31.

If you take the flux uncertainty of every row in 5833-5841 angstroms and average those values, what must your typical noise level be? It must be 1.51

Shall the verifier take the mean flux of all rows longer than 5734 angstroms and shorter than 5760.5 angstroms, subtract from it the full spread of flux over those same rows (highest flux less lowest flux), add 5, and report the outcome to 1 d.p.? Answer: 18.5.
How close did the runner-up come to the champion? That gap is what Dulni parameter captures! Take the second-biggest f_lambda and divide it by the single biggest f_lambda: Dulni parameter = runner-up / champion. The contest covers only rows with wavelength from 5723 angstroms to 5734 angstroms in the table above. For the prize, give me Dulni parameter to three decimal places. 0.957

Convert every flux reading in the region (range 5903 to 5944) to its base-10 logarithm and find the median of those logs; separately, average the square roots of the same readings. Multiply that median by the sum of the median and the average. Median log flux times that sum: 7.0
